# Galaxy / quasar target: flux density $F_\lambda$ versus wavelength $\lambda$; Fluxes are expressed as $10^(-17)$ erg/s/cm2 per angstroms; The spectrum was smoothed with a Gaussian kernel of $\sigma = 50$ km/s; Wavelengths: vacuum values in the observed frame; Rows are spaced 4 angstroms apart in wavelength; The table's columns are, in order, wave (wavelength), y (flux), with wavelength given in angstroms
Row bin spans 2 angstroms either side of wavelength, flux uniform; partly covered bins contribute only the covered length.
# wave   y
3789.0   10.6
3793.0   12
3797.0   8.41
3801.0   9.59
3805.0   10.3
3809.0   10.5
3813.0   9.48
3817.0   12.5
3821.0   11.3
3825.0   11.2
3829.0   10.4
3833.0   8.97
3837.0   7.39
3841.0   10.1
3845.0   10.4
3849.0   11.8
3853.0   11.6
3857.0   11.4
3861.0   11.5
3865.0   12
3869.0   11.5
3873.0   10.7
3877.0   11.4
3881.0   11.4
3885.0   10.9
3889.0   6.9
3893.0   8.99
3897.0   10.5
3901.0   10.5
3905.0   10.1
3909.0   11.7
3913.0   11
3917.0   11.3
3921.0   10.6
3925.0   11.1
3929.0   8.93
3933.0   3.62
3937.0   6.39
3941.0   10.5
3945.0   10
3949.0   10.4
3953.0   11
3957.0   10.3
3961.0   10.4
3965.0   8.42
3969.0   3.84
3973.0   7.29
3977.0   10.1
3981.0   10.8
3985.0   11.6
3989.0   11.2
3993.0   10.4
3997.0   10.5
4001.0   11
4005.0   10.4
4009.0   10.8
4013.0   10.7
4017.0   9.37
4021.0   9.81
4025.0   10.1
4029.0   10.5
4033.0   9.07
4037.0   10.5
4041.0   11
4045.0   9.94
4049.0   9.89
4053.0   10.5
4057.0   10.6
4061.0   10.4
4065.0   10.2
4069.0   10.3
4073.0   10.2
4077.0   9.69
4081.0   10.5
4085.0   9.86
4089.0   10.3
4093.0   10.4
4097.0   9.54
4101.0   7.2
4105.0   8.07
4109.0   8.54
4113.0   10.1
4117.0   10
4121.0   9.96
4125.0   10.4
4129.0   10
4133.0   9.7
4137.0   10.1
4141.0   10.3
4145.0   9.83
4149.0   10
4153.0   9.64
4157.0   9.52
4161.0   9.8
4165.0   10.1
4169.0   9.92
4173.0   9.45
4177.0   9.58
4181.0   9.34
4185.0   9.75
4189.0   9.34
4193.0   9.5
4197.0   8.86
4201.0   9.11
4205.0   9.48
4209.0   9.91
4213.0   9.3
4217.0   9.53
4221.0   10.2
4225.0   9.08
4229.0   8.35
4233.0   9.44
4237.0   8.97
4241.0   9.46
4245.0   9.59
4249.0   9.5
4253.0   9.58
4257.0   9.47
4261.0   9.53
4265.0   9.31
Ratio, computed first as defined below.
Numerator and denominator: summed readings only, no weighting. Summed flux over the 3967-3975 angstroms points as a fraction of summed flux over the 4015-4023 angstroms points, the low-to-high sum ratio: 0.58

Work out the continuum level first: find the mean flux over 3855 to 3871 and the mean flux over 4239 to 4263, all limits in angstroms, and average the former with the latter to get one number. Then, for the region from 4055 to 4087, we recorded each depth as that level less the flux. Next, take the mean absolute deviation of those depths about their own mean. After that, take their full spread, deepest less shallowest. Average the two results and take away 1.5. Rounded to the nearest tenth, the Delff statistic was -0.9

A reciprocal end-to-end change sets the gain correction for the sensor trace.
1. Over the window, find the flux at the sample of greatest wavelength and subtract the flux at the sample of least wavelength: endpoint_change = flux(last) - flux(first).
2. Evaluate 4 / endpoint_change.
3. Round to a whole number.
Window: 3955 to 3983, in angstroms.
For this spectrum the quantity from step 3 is 8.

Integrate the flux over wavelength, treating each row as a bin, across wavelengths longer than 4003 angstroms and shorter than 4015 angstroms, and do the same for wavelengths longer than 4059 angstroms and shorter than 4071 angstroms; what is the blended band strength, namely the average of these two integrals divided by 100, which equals 1.26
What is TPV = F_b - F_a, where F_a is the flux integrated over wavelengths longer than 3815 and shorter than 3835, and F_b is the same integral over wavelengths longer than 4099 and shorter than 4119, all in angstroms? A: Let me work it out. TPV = -42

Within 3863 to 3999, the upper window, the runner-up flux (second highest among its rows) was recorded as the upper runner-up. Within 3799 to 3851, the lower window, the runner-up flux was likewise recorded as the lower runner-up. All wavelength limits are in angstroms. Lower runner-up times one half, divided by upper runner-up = 0.504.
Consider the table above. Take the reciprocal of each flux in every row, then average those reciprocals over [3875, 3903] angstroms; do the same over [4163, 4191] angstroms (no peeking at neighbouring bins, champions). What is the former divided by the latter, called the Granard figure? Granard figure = 0.98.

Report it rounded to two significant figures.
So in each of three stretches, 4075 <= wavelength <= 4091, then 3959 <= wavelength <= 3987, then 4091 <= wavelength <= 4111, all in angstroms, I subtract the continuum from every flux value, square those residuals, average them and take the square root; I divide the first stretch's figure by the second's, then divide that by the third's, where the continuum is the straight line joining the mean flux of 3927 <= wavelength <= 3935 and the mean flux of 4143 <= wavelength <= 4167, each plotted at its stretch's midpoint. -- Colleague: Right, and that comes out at 0.38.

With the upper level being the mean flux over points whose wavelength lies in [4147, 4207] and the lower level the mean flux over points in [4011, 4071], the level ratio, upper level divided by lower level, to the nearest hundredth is 0.94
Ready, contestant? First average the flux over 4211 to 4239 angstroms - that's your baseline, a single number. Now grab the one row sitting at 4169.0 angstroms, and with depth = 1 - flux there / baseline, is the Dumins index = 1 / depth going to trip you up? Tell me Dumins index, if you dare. -14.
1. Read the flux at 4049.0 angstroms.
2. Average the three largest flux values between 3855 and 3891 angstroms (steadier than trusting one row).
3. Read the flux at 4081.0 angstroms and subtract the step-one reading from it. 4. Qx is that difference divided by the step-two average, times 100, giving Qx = 5.2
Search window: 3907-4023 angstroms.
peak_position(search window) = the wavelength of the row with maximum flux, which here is 3909.0 angstroms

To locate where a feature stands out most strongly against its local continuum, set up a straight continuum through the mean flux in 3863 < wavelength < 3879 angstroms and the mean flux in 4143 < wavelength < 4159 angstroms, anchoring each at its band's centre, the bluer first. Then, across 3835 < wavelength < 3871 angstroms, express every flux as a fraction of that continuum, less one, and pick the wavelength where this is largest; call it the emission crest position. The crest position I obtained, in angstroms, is 3865.0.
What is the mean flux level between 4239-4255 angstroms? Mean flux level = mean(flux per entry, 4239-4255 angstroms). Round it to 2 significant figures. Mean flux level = 9.5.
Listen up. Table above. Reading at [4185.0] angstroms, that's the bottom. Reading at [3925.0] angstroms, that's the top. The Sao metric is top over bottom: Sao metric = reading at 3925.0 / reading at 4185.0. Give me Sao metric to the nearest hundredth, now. 1.14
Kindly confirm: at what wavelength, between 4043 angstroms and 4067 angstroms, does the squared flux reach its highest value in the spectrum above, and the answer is 4057.0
